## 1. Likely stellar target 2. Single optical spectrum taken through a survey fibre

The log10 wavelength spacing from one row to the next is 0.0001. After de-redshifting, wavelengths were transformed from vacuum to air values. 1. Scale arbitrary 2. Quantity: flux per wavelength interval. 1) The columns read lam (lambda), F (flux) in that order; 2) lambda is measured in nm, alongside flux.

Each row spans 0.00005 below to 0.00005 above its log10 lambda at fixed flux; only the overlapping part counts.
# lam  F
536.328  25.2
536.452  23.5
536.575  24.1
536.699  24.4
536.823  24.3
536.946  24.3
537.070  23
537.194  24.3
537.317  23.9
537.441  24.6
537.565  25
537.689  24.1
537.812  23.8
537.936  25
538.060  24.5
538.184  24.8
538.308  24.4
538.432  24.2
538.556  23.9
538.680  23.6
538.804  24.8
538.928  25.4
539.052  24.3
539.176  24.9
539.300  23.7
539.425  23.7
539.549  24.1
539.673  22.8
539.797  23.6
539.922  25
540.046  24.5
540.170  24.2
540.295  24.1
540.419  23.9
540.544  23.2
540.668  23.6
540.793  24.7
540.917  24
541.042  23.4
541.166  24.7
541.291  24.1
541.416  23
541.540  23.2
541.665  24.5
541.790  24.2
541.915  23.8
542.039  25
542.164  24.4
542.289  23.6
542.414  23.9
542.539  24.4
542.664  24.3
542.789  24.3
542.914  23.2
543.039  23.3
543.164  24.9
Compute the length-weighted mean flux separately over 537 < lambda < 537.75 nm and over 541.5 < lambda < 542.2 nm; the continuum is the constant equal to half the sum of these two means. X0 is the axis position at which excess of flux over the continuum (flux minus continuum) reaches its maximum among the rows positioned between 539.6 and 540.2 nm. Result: 539.922 nm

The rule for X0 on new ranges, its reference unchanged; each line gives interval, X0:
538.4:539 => 538.928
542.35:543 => 542.539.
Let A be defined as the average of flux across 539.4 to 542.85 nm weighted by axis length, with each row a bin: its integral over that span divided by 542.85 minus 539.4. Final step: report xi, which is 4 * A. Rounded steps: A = 24.0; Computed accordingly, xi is 96.0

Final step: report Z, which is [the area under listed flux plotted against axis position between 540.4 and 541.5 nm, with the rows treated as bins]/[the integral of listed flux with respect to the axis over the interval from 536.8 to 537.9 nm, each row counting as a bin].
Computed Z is 0.99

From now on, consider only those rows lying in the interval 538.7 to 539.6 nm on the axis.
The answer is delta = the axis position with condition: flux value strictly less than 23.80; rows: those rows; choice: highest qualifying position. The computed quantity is 539.425 nm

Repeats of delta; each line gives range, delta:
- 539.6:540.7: 540.668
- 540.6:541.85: 541.540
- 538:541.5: 541.416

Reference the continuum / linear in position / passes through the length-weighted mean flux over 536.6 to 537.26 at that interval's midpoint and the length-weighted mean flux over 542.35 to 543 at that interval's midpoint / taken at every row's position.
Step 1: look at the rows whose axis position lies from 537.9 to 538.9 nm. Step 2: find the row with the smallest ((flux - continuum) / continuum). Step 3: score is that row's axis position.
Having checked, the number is 538.680 nm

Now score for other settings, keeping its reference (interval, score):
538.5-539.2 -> 538.680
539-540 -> 539.673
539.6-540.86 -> 539.673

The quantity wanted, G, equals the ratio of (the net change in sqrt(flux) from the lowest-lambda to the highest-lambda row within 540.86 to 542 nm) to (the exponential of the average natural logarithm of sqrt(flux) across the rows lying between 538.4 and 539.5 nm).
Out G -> 0.00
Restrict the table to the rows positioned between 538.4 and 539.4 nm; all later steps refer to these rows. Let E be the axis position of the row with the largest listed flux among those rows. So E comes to 538.928 nm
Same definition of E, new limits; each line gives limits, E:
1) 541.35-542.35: 542.039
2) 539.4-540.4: 539.922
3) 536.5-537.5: 537.441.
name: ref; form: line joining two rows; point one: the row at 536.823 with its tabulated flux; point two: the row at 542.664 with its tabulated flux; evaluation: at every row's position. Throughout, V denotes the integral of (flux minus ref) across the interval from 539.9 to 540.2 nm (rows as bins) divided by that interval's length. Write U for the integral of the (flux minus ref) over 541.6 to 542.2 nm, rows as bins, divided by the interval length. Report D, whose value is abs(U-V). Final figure 0.2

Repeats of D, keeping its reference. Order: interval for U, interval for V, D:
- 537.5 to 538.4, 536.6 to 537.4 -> 0.5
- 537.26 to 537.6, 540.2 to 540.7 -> 0.7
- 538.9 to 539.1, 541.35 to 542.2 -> 0.8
